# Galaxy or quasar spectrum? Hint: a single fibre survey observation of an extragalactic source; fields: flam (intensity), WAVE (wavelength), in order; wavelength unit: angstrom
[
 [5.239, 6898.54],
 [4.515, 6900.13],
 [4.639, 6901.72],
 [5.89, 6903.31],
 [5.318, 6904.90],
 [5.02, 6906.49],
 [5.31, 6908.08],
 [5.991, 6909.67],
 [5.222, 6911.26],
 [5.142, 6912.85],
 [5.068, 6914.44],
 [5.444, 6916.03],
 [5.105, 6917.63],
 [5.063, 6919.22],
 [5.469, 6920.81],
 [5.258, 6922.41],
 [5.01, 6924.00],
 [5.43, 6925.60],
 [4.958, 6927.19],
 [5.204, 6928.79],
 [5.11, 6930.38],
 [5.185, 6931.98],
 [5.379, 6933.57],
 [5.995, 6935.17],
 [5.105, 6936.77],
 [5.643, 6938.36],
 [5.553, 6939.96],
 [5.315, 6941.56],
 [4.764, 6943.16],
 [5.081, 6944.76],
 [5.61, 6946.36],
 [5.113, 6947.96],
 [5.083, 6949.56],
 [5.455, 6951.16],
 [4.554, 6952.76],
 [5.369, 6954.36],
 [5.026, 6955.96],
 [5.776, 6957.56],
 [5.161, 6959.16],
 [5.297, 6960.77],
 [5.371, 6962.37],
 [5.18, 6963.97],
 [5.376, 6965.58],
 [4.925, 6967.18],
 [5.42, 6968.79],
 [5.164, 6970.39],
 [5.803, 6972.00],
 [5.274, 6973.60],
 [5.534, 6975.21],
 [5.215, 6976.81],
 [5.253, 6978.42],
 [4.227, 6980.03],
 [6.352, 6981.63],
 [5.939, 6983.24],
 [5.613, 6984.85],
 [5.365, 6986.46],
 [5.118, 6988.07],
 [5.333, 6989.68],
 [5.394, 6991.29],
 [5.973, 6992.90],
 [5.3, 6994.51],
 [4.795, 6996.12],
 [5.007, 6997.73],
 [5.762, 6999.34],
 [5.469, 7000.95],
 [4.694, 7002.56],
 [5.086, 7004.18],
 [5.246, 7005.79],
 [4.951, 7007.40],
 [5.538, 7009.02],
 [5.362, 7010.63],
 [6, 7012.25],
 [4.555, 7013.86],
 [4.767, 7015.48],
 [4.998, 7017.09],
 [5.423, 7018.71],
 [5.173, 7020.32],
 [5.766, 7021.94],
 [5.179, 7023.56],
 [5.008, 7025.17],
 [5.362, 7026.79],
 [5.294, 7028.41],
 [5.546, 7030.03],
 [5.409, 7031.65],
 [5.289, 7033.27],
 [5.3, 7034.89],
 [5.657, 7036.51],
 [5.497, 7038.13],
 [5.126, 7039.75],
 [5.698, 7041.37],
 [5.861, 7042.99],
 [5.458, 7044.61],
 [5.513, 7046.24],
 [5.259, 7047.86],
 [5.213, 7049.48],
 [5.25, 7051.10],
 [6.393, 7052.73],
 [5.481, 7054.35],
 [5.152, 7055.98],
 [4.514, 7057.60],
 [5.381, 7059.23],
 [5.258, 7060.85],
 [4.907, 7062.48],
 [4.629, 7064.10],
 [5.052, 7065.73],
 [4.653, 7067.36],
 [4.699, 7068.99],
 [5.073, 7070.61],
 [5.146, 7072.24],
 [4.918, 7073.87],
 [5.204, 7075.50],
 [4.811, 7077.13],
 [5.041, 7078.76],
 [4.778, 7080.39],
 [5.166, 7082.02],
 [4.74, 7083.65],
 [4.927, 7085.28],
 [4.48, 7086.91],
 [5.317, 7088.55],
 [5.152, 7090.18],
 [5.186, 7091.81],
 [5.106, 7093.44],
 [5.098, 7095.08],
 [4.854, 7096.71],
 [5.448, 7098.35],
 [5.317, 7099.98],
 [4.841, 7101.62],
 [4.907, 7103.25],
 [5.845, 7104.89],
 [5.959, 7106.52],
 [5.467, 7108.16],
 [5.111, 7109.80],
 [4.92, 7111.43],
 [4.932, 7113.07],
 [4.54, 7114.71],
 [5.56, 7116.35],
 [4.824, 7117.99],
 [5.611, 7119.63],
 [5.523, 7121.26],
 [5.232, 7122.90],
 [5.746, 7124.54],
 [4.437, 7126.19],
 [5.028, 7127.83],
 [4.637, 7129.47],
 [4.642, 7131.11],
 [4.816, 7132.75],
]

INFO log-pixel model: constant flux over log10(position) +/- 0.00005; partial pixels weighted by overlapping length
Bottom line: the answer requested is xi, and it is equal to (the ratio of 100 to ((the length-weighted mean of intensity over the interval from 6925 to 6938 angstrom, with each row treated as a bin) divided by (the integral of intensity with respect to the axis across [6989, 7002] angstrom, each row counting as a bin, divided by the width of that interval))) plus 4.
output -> 105.1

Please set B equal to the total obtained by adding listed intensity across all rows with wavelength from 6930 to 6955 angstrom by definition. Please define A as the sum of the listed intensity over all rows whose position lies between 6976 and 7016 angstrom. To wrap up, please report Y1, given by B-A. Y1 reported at -48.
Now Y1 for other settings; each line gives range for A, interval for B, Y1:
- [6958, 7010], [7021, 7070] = -11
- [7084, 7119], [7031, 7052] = -37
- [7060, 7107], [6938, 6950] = -104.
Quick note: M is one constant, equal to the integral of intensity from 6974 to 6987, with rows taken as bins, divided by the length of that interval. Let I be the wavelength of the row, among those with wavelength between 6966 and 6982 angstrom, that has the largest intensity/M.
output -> 6981.63 angstrom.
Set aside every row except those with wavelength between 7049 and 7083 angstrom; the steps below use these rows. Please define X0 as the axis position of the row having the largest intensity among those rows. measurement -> 7052.73 angstrom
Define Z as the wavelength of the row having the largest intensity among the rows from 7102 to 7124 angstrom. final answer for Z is 7106.52 angstrom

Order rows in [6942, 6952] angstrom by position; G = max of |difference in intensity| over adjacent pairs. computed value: 0.53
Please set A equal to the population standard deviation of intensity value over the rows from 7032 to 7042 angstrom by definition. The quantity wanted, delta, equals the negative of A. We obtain -0.207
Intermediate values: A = 0.21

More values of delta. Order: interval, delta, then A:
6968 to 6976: -0.221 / 0.22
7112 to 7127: -0.461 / 0.46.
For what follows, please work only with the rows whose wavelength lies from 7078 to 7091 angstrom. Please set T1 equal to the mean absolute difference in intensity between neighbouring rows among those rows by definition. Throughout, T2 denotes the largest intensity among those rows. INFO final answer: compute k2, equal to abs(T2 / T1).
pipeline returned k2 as 13.7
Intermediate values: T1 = 0.39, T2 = 5.317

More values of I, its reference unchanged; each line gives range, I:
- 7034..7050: 7042.99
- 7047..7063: 7052.73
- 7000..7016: 7012.25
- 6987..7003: 6992.90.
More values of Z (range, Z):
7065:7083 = 7075.50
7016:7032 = 7021.94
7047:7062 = 7052.73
